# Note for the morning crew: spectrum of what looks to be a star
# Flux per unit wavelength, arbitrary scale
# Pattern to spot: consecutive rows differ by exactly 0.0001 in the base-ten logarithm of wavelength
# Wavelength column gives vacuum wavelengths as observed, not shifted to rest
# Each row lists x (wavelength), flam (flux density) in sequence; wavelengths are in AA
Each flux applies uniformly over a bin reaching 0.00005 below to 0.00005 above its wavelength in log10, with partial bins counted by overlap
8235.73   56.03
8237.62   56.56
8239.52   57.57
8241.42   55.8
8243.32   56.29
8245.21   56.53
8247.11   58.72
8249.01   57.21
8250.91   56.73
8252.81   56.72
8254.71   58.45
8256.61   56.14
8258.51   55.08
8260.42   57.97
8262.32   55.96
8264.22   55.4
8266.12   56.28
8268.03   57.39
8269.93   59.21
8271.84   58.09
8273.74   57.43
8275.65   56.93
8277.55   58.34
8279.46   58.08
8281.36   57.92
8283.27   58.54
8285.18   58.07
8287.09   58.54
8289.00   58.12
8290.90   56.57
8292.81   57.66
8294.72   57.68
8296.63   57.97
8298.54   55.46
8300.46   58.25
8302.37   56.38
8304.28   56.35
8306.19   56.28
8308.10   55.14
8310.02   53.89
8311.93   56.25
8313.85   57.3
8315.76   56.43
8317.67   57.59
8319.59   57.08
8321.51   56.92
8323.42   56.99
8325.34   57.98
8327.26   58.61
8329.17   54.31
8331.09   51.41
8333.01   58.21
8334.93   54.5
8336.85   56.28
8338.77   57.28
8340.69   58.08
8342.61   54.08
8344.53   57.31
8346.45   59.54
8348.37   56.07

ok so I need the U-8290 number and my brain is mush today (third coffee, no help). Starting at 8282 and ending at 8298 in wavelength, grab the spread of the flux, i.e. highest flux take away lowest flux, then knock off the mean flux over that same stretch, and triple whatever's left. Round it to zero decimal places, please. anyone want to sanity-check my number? -168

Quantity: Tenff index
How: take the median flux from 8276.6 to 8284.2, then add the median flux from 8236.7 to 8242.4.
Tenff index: 114.8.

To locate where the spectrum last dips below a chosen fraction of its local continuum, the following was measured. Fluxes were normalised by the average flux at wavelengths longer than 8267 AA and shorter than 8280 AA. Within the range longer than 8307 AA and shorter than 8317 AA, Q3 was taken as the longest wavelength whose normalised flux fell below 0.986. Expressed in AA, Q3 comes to 8315.76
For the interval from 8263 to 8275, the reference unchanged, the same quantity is 8266.12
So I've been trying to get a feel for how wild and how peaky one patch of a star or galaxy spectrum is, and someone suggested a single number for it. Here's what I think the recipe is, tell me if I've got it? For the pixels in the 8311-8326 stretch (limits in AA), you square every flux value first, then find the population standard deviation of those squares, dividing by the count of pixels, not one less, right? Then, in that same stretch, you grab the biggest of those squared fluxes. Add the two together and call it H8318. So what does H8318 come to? 3422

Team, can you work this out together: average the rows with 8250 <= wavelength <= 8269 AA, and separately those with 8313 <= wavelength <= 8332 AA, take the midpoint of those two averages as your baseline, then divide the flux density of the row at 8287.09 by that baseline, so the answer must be 1.04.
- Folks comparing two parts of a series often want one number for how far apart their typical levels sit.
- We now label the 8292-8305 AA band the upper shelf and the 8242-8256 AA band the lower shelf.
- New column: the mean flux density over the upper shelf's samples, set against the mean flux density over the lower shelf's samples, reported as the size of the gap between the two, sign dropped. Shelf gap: 0.1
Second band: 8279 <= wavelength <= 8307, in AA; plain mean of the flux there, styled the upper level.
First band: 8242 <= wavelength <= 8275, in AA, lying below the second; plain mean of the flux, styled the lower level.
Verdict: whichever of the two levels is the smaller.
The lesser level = 57.0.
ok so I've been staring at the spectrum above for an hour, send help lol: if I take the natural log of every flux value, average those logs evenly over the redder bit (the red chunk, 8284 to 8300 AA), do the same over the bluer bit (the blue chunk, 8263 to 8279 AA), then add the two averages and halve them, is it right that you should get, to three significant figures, 4.05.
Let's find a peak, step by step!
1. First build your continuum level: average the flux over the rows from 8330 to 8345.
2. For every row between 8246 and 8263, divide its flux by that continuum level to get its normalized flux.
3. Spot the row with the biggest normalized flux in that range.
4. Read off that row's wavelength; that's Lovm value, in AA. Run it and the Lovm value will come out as 8247.11 AA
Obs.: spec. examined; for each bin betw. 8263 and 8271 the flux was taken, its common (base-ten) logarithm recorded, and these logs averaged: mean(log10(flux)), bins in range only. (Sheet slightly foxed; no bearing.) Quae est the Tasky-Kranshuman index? 1.76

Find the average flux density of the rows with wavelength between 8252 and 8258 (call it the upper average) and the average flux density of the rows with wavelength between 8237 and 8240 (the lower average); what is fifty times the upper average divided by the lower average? 50.0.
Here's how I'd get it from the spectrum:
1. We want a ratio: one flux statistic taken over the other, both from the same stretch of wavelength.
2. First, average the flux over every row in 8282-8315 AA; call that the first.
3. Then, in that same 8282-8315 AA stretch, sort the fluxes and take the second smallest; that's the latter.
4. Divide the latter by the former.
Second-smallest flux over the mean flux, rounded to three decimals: 0.968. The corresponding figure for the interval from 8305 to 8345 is 0.958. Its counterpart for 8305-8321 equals 0.980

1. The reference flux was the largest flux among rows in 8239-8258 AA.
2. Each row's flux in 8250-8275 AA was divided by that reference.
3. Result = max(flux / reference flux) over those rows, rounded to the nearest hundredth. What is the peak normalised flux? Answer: 1.01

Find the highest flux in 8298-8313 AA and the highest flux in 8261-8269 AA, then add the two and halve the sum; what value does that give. 57.8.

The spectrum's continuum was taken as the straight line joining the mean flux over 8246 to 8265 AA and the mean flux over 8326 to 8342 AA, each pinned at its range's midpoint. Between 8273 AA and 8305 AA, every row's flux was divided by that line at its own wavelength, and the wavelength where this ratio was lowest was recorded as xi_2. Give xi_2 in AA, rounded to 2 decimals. 8298.54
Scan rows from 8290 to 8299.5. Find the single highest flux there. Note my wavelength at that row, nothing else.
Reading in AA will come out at 8296.63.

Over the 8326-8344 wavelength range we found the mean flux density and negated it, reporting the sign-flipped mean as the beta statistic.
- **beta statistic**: -55.9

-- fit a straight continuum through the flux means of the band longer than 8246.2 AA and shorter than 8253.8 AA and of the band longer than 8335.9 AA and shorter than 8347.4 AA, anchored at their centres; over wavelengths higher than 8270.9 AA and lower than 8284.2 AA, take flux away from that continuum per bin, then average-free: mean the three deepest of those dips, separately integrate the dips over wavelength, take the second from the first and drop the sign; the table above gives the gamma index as 8.3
